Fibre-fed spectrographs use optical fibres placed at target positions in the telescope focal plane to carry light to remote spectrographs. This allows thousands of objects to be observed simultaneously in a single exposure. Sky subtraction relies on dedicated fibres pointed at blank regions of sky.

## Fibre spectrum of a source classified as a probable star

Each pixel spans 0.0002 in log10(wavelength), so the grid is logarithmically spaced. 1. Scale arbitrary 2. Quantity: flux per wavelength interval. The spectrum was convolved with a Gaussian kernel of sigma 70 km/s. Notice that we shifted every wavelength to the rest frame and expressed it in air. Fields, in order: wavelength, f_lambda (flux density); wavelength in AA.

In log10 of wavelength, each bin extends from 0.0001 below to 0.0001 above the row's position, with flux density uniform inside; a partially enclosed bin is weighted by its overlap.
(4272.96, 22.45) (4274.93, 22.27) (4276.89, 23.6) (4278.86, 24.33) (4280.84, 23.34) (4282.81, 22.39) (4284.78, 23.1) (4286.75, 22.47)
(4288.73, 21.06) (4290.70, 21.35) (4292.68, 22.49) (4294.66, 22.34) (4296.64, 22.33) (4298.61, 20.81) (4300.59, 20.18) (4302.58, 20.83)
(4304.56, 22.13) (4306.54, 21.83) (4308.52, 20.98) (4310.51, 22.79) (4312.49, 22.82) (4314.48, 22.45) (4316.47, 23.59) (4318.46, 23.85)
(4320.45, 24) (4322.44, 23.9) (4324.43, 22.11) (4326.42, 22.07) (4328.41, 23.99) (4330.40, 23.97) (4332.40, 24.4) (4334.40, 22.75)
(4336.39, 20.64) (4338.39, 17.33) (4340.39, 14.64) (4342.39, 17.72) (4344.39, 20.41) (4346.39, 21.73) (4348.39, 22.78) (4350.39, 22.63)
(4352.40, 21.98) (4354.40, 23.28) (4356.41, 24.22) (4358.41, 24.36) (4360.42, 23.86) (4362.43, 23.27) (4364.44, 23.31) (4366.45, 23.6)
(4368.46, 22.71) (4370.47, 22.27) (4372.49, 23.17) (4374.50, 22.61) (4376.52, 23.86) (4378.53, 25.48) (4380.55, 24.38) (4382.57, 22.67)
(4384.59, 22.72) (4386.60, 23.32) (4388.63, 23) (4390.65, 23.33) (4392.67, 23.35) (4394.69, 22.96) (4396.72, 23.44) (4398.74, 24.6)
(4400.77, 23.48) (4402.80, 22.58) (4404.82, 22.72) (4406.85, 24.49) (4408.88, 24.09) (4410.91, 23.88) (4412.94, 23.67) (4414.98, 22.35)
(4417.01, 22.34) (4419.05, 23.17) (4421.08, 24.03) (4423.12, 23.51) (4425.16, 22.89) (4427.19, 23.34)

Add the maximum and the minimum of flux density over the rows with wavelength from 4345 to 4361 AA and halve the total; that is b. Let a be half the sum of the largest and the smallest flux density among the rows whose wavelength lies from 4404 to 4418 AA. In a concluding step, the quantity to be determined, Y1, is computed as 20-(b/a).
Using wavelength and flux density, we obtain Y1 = 19.02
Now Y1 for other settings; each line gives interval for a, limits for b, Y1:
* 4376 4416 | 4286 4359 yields 19.18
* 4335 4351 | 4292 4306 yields 18.86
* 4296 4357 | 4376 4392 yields 18.77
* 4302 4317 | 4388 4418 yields 18.94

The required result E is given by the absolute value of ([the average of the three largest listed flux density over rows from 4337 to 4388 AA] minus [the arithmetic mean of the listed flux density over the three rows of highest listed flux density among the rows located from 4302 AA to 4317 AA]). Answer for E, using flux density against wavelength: 1.7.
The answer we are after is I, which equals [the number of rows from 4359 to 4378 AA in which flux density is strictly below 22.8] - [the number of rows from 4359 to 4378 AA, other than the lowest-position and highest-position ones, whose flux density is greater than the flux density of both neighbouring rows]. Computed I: 1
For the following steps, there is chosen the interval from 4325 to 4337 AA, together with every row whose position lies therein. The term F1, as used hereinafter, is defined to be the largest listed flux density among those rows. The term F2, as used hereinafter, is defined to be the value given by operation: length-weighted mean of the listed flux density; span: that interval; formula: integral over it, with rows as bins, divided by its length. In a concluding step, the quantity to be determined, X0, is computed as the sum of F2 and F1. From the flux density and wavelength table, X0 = 47.4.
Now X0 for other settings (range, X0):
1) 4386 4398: 46.7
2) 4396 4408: 48.2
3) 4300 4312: 44.3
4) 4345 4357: 46.9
